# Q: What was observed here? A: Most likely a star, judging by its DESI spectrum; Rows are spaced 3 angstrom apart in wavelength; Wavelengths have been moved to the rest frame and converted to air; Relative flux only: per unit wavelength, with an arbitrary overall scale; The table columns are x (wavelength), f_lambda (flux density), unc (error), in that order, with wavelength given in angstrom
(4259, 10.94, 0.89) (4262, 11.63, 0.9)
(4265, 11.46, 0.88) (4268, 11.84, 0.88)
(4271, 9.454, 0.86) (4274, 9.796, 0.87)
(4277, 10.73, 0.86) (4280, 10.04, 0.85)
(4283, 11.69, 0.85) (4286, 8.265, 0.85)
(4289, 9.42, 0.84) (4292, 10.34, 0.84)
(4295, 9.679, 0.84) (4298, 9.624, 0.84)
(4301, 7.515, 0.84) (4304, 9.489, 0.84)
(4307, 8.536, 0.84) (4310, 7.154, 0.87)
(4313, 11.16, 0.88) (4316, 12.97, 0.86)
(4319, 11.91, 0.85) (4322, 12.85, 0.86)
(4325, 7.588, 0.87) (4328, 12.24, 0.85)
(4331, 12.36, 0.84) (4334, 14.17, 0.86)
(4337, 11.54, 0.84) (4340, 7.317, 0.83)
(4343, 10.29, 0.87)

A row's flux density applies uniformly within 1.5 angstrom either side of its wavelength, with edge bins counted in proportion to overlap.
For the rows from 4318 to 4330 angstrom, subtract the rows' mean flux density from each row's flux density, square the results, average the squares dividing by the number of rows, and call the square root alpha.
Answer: 2.1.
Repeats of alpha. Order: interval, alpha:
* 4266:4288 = 1.2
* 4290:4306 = 1.0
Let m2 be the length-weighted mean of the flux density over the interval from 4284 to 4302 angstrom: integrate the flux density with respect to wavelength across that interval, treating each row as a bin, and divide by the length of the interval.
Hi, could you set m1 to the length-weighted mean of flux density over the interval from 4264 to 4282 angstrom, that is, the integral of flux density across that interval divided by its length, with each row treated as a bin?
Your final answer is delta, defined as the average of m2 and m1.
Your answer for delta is 9.9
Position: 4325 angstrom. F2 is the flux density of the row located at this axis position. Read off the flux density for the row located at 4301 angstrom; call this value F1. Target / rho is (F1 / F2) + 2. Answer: 2.99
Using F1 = 7.515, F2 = 7.588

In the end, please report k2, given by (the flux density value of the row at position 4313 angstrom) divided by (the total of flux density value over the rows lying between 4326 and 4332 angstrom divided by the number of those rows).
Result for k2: 0.91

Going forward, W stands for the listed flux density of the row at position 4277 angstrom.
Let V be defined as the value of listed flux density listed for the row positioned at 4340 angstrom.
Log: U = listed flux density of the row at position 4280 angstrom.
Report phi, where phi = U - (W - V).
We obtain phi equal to 7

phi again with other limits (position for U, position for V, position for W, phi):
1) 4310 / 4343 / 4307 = 9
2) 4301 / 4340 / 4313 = 4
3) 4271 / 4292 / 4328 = 8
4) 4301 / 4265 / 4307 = 10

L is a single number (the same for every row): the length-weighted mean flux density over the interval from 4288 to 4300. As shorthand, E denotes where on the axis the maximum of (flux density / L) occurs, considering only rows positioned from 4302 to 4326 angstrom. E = 4316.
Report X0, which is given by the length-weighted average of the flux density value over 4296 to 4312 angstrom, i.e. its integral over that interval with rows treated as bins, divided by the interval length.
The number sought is 8.6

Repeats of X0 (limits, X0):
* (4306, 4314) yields 8.8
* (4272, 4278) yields 10.2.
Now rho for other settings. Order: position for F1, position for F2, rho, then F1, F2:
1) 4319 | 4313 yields 3.07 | 11.91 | 11.16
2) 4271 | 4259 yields 2.86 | 9.454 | 10.94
